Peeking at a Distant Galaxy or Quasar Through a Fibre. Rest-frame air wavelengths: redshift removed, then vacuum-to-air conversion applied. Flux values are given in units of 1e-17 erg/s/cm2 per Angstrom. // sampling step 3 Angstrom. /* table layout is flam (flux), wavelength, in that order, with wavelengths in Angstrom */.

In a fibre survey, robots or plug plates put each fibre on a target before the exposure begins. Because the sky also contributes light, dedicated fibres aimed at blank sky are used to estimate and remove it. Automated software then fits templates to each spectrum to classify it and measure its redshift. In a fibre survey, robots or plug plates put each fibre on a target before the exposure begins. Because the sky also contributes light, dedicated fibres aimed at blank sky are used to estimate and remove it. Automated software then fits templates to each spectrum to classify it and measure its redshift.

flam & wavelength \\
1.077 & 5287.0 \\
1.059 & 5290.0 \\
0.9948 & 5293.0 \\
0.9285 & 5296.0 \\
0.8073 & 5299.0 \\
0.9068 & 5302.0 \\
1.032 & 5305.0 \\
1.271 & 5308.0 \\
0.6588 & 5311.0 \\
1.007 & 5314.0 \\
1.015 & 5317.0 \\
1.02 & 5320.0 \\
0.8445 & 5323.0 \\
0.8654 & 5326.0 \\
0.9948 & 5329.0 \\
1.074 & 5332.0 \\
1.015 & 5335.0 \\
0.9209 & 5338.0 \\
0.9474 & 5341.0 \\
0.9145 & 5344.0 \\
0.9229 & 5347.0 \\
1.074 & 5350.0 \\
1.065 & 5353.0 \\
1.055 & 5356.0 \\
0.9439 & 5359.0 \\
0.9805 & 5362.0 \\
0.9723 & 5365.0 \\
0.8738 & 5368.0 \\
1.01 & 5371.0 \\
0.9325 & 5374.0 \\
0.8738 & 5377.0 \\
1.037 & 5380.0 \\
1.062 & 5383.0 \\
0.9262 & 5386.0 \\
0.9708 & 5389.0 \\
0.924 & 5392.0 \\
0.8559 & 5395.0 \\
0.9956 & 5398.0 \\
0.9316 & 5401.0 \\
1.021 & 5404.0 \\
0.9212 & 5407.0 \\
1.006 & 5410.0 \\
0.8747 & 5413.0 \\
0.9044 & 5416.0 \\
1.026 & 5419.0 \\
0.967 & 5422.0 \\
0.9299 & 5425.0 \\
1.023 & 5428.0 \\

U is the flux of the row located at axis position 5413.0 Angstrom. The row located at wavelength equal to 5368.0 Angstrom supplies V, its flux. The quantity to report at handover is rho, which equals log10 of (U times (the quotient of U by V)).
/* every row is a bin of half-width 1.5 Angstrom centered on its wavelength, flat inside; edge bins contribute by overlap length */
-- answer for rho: -0.06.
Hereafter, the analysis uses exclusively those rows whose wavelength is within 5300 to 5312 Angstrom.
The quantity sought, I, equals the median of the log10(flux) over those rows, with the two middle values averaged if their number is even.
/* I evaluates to -0.014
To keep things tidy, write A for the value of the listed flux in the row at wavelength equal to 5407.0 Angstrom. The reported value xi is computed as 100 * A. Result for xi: 92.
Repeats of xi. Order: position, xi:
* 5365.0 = 97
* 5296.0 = 93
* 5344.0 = 91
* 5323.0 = 84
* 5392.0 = 92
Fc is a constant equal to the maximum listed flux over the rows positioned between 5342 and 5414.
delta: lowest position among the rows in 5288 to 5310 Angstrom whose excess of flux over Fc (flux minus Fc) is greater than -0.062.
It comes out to 5290.0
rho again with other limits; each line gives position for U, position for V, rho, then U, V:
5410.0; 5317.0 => 0.00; 1.006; 1.015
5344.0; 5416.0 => -0.03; 0.9145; 0.9044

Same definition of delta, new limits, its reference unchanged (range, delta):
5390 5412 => 5404.0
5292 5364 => 5305.0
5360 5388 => 5380.0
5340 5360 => 5350.0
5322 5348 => 5332.0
